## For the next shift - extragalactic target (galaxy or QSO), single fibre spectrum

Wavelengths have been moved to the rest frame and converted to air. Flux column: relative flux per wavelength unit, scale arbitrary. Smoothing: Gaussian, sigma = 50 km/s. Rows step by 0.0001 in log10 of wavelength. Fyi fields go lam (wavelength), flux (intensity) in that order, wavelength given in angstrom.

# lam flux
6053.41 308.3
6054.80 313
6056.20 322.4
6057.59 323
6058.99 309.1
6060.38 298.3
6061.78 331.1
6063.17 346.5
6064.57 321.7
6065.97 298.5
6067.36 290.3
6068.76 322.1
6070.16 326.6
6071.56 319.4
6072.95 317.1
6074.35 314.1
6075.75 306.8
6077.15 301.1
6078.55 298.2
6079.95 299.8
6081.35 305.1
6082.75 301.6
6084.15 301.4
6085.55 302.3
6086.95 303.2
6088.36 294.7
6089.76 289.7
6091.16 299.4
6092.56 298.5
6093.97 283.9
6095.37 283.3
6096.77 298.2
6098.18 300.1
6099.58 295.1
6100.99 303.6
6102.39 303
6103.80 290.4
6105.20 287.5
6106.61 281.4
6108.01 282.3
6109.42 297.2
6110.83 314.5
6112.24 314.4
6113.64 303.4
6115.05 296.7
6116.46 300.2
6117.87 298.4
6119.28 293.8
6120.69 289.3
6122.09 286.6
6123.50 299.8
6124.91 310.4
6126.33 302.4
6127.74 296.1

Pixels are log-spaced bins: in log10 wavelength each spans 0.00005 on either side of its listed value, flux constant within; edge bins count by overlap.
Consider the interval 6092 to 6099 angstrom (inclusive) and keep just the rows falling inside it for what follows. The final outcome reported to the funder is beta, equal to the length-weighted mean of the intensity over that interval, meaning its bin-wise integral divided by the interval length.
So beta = 293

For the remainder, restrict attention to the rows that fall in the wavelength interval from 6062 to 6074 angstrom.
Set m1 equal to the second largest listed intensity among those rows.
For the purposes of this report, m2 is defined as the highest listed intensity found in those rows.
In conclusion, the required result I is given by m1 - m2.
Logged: -20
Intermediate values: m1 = 326.6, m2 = 346.5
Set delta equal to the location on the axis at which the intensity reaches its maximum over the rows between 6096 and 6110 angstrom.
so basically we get 6100.99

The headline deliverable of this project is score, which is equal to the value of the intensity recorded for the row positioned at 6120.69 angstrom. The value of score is 289.3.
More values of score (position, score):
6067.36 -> 290.3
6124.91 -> 310.4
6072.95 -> 317.1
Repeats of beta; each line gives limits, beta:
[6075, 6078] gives 304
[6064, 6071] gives 312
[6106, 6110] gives 287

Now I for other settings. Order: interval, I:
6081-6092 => -2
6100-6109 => -1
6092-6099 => -2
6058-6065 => -15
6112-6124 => -11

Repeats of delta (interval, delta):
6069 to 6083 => 6070.16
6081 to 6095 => 6081.35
